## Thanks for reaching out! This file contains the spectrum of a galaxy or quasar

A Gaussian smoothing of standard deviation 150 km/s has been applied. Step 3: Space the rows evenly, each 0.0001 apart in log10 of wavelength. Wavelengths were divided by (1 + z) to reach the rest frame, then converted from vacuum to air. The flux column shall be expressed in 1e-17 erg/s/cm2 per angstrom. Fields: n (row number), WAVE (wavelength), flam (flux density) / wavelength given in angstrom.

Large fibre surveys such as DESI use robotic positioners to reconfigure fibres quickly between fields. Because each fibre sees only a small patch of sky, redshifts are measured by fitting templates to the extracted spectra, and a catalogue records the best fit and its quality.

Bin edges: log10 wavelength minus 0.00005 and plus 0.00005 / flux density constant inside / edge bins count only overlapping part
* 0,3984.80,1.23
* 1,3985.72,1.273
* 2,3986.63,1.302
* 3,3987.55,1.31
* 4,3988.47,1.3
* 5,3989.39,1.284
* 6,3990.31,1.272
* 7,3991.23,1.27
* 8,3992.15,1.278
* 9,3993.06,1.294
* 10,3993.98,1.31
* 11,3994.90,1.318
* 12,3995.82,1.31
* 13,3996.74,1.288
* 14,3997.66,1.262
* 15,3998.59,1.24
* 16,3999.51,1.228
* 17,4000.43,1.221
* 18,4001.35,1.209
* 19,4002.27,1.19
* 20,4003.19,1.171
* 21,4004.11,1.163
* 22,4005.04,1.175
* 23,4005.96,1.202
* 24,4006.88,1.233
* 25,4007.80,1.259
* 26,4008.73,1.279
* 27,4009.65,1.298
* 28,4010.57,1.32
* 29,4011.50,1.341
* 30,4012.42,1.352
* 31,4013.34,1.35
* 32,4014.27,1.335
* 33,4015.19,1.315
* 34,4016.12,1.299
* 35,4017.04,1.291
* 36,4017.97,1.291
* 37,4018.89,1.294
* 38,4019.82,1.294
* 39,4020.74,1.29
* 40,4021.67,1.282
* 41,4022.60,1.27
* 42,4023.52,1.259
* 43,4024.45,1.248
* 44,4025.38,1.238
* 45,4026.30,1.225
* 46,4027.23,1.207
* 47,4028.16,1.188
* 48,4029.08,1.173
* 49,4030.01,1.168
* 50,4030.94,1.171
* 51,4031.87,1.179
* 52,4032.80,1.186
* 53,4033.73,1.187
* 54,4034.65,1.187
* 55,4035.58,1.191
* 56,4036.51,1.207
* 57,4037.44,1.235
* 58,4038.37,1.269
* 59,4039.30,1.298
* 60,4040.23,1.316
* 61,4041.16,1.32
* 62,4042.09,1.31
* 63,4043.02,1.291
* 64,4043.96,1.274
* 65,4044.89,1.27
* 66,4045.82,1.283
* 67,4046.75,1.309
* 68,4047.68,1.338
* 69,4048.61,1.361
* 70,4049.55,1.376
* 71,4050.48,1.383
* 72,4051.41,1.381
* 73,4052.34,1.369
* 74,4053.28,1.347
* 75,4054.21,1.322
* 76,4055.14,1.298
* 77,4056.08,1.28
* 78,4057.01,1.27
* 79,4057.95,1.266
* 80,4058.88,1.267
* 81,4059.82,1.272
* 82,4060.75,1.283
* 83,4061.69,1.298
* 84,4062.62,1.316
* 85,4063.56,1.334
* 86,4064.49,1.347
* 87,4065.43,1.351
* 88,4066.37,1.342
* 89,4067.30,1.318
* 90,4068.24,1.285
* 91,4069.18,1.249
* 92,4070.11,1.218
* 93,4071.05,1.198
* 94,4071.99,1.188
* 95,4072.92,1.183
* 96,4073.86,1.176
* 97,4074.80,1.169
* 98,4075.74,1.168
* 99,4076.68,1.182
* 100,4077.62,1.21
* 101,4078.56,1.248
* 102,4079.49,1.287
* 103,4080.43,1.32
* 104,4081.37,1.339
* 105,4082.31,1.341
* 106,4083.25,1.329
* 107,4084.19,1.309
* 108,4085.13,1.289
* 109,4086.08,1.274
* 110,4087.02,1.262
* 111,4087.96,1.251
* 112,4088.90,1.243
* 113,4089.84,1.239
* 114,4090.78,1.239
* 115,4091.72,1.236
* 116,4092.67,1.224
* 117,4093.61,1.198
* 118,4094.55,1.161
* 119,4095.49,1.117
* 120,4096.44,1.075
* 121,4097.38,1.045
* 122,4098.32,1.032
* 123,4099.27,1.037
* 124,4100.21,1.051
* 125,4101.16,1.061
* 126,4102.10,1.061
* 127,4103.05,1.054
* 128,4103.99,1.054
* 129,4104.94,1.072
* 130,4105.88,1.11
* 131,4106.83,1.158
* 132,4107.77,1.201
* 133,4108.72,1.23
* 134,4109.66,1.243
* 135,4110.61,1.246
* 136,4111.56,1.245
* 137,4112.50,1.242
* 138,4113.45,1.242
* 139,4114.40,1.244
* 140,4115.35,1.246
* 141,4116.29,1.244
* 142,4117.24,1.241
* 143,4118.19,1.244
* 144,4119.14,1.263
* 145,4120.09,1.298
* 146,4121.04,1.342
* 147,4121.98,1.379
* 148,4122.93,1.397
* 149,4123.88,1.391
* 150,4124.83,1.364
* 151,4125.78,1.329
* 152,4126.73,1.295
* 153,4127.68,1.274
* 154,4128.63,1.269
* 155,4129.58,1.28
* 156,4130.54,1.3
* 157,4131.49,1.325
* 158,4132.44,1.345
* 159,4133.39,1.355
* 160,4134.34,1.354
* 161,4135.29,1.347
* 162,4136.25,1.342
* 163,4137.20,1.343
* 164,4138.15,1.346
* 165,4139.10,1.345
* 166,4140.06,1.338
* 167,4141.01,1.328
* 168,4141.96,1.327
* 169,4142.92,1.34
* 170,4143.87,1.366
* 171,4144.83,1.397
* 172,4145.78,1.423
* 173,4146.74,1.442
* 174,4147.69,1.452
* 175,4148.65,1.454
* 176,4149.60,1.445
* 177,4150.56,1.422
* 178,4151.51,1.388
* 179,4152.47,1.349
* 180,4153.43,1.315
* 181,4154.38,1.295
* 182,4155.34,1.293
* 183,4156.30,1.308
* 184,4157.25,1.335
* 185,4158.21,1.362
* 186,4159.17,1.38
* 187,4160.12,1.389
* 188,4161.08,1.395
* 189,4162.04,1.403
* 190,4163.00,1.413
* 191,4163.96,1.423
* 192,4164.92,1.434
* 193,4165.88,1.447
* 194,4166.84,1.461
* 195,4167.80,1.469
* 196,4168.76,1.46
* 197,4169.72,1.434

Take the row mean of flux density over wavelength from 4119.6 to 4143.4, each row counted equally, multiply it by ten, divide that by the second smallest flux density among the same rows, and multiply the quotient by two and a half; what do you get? 26.18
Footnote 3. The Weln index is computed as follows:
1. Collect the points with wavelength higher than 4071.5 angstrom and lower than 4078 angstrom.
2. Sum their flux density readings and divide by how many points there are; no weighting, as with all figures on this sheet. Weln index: 1.18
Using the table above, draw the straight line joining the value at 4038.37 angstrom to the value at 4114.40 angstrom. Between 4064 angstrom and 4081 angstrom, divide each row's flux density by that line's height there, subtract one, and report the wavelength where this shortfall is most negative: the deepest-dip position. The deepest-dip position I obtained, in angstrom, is 4075.74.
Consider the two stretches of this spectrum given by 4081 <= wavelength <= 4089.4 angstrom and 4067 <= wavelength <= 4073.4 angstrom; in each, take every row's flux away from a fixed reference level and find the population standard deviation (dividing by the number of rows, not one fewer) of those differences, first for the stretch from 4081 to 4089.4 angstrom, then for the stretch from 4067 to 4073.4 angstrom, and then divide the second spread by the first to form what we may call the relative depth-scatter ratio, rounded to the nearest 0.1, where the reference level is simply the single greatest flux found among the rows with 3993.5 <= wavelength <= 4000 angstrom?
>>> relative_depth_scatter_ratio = 1.3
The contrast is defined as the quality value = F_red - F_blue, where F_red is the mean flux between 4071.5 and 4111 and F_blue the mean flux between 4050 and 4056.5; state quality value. -0.15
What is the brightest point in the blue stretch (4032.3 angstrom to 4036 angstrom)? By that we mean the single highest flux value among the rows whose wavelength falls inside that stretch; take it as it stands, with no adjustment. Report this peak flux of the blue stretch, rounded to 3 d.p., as 1.191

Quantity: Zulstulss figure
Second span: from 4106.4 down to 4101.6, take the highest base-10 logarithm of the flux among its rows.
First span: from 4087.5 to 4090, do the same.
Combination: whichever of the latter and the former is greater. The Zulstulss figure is 0.097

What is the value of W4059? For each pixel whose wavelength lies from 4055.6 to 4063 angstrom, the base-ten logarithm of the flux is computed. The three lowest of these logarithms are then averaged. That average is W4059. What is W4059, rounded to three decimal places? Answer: 0.103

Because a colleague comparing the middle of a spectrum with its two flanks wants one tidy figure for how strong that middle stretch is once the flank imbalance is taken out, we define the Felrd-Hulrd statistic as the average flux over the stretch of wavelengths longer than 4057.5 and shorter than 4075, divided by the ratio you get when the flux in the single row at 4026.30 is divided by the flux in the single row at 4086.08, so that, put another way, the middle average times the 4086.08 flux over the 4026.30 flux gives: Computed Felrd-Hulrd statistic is 1.32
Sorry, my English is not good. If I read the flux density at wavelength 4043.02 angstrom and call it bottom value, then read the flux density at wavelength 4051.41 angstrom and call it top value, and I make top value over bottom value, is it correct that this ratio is 1.07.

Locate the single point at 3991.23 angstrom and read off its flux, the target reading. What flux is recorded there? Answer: 1.27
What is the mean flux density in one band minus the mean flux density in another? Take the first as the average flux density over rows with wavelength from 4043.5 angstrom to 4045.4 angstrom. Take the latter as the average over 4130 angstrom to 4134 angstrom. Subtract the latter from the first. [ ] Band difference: -0.06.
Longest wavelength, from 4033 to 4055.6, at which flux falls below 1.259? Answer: 4037.44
